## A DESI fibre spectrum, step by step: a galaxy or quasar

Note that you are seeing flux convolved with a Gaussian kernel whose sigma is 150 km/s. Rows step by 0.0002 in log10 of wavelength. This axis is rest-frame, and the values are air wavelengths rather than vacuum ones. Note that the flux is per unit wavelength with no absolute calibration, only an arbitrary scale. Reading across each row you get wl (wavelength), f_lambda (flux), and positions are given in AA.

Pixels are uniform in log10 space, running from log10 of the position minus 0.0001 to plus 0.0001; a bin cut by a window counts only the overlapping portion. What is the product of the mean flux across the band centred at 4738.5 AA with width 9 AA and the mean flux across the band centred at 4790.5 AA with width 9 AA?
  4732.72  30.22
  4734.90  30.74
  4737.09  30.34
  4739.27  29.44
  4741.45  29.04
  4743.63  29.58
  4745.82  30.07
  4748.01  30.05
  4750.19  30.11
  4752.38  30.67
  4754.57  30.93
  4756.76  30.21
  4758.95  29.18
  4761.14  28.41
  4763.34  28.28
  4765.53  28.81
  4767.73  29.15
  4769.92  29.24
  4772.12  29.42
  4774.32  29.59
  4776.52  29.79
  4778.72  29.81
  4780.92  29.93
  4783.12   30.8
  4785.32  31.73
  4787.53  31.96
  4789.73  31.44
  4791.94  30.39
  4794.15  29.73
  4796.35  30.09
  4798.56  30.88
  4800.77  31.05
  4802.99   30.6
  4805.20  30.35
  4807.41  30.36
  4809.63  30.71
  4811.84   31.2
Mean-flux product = 923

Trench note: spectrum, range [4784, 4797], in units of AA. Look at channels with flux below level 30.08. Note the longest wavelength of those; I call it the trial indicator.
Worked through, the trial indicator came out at 4794.15 AA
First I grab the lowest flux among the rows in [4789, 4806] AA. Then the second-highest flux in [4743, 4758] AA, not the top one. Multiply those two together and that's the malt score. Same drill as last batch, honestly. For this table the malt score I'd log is 912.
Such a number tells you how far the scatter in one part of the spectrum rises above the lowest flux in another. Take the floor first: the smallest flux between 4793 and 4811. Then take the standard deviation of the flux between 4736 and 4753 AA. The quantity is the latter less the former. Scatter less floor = -29.2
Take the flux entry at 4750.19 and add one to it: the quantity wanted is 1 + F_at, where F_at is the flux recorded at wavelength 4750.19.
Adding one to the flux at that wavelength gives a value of 31.1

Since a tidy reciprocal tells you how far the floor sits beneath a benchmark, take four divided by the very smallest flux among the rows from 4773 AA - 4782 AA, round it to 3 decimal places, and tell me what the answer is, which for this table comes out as 0.135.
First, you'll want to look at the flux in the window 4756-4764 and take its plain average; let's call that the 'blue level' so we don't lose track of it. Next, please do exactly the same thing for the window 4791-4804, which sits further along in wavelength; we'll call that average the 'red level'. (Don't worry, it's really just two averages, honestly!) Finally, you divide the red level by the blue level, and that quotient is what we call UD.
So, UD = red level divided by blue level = 1.05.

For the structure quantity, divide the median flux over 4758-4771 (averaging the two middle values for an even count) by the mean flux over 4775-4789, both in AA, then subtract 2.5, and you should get -1.56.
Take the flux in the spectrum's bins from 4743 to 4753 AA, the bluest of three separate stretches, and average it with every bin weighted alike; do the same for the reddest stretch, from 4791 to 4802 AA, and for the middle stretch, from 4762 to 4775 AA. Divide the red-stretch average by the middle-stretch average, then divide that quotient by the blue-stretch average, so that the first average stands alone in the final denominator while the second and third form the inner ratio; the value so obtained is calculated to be 0.0348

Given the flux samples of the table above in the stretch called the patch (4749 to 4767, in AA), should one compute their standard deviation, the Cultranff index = 1.0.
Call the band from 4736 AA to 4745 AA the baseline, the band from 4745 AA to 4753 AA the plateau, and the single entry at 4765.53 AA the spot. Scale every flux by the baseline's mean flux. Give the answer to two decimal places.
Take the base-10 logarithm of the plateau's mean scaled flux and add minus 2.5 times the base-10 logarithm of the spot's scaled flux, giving 0.04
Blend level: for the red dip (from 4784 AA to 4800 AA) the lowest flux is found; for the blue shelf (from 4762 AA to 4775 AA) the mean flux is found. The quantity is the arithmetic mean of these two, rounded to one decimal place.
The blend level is 29.4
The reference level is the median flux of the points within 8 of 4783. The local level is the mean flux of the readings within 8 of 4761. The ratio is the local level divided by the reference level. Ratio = 0.95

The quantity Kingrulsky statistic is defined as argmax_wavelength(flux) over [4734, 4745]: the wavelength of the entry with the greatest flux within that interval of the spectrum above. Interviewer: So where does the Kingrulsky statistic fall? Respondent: 4734.90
